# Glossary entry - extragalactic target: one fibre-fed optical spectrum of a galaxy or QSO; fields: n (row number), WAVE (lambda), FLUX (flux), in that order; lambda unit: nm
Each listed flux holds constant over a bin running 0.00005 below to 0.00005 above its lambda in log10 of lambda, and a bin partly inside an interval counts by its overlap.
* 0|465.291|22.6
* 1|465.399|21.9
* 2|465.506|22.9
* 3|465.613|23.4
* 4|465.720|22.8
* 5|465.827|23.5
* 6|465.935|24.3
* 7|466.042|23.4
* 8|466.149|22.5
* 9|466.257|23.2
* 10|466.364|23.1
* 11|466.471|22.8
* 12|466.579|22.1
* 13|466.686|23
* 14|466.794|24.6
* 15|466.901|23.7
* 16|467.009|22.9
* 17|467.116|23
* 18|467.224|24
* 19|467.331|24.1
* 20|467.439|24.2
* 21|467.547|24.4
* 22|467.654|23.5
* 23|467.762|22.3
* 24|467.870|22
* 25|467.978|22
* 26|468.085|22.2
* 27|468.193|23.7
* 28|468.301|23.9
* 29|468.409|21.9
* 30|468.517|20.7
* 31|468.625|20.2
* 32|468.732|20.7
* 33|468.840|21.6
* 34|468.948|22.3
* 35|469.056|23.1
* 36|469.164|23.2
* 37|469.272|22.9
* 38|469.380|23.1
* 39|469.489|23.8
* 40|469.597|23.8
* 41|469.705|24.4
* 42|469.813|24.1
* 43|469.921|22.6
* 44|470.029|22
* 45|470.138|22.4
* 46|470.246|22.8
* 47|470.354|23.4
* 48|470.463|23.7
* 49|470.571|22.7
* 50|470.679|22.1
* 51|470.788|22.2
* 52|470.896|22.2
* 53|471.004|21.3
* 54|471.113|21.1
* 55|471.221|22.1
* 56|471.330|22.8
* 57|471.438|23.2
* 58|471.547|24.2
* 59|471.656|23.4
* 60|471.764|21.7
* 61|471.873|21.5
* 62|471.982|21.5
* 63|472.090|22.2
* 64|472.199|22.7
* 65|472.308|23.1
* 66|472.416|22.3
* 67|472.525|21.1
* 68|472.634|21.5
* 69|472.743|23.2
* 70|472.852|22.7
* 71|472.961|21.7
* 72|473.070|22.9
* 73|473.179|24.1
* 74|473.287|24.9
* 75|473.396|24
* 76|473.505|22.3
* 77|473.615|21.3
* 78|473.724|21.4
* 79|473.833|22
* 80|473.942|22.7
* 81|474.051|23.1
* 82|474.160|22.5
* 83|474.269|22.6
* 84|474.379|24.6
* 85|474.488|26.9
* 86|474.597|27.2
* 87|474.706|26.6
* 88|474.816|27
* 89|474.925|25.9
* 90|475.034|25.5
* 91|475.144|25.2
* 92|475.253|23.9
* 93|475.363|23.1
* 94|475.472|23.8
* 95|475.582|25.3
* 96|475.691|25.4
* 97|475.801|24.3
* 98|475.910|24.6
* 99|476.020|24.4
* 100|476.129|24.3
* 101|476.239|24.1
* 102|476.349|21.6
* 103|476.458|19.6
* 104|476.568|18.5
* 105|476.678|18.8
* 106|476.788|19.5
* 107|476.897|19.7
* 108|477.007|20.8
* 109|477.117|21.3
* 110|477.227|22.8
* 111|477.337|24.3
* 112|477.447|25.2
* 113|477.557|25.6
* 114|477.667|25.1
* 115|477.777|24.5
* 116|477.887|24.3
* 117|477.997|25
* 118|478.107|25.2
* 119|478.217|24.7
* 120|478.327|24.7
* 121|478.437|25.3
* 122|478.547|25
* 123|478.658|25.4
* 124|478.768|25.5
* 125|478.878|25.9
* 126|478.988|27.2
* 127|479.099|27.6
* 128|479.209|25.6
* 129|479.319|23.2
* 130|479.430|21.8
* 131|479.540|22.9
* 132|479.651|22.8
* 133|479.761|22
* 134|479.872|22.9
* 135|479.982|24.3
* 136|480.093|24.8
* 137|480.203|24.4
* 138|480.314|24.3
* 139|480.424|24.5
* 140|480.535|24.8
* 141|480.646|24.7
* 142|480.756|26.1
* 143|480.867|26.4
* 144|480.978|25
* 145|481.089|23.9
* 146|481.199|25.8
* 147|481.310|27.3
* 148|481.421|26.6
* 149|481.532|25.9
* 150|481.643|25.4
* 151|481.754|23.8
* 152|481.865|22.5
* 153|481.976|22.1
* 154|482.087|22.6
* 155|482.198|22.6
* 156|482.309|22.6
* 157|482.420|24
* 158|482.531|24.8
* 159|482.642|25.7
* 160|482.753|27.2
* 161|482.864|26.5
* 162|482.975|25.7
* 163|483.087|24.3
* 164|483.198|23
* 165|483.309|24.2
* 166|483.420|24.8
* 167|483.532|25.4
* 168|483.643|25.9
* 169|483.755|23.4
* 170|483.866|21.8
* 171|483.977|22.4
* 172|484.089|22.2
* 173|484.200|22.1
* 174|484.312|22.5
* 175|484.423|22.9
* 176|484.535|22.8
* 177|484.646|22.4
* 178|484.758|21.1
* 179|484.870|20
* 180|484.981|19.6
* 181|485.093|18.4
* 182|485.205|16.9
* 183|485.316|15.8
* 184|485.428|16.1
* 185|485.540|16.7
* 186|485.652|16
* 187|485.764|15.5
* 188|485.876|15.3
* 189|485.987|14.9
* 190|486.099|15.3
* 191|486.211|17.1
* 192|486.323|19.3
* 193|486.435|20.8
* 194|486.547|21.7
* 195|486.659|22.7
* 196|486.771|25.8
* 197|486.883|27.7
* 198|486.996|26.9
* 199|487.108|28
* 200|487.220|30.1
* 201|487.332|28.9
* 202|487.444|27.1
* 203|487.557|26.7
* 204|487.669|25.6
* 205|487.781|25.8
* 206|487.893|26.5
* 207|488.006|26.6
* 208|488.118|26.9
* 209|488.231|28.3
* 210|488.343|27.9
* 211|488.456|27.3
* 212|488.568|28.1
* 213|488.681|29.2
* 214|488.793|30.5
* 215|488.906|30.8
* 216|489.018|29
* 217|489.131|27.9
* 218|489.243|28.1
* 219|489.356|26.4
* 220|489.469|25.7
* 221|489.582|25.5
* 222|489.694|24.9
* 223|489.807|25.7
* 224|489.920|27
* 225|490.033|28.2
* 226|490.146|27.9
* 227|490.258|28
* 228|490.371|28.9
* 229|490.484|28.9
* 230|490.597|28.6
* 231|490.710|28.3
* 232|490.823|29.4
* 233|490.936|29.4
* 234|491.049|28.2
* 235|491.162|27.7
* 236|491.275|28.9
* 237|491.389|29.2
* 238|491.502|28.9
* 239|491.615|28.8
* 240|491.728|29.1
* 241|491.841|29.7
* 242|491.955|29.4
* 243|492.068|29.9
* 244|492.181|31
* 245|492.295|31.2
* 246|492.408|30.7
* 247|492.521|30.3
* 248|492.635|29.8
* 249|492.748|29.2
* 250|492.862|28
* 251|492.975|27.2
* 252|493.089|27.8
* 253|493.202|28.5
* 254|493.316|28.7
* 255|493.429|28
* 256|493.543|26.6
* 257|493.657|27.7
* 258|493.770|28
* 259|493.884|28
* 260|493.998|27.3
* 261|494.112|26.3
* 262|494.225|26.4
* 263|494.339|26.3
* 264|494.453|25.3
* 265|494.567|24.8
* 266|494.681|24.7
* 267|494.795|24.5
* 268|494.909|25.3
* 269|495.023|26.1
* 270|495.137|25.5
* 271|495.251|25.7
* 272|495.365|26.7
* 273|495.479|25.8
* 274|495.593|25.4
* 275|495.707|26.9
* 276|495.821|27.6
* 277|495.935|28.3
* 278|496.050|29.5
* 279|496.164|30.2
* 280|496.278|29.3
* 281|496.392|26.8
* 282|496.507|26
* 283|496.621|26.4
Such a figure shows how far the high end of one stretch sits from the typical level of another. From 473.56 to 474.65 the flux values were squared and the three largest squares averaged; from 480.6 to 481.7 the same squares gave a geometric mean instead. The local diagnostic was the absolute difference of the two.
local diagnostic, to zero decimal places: 29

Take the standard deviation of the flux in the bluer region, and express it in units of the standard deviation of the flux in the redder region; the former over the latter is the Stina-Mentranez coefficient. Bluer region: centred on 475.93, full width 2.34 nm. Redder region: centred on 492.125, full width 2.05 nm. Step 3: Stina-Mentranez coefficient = 2.3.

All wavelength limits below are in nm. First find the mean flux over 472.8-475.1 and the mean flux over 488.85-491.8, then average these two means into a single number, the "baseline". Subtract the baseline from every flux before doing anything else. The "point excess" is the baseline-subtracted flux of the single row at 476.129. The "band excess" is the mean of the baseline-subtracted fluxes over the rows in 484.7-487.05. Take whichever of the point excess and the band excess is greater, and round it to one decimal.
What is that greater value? -1.7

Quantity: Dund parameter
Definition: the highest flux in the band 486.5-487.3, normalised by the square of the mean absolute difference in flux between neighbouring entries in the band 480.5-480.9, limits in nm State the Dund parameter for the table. 84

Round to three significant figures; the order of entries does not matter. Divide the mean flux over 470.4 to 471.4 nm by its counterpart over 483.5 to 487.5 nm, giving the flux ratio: 1.04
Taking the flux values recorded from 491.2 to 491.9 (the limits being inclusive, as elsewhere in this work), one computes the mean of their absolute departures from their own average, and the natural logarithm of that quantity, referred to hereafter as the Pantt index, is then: -1.5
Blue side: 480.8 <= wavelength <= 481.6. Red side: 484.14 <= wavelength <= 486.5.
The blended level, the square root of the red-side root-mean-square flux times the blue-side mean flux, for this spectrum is 22.1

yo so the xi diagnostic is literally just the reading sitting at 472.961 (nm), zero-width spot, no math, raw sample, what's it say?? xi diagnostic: 21.7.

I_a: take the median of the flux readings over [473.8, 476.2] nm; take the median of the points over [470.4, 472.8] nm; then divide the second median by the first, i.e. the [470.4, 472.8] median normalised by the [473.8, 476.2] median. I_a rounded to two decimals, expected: 0.91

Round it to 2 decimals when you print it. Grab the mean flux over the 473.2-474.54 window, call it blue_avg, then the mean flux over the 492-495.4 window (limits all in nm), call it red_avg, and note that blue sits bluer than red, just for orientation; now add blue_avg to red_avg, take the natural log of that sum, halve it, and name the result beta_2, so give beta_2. 1.96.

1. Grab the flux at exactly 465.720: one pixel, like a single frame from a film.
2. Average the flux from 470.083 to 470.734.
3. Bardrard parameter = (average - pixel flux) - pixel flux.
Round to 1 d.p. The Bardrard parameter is -22.8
